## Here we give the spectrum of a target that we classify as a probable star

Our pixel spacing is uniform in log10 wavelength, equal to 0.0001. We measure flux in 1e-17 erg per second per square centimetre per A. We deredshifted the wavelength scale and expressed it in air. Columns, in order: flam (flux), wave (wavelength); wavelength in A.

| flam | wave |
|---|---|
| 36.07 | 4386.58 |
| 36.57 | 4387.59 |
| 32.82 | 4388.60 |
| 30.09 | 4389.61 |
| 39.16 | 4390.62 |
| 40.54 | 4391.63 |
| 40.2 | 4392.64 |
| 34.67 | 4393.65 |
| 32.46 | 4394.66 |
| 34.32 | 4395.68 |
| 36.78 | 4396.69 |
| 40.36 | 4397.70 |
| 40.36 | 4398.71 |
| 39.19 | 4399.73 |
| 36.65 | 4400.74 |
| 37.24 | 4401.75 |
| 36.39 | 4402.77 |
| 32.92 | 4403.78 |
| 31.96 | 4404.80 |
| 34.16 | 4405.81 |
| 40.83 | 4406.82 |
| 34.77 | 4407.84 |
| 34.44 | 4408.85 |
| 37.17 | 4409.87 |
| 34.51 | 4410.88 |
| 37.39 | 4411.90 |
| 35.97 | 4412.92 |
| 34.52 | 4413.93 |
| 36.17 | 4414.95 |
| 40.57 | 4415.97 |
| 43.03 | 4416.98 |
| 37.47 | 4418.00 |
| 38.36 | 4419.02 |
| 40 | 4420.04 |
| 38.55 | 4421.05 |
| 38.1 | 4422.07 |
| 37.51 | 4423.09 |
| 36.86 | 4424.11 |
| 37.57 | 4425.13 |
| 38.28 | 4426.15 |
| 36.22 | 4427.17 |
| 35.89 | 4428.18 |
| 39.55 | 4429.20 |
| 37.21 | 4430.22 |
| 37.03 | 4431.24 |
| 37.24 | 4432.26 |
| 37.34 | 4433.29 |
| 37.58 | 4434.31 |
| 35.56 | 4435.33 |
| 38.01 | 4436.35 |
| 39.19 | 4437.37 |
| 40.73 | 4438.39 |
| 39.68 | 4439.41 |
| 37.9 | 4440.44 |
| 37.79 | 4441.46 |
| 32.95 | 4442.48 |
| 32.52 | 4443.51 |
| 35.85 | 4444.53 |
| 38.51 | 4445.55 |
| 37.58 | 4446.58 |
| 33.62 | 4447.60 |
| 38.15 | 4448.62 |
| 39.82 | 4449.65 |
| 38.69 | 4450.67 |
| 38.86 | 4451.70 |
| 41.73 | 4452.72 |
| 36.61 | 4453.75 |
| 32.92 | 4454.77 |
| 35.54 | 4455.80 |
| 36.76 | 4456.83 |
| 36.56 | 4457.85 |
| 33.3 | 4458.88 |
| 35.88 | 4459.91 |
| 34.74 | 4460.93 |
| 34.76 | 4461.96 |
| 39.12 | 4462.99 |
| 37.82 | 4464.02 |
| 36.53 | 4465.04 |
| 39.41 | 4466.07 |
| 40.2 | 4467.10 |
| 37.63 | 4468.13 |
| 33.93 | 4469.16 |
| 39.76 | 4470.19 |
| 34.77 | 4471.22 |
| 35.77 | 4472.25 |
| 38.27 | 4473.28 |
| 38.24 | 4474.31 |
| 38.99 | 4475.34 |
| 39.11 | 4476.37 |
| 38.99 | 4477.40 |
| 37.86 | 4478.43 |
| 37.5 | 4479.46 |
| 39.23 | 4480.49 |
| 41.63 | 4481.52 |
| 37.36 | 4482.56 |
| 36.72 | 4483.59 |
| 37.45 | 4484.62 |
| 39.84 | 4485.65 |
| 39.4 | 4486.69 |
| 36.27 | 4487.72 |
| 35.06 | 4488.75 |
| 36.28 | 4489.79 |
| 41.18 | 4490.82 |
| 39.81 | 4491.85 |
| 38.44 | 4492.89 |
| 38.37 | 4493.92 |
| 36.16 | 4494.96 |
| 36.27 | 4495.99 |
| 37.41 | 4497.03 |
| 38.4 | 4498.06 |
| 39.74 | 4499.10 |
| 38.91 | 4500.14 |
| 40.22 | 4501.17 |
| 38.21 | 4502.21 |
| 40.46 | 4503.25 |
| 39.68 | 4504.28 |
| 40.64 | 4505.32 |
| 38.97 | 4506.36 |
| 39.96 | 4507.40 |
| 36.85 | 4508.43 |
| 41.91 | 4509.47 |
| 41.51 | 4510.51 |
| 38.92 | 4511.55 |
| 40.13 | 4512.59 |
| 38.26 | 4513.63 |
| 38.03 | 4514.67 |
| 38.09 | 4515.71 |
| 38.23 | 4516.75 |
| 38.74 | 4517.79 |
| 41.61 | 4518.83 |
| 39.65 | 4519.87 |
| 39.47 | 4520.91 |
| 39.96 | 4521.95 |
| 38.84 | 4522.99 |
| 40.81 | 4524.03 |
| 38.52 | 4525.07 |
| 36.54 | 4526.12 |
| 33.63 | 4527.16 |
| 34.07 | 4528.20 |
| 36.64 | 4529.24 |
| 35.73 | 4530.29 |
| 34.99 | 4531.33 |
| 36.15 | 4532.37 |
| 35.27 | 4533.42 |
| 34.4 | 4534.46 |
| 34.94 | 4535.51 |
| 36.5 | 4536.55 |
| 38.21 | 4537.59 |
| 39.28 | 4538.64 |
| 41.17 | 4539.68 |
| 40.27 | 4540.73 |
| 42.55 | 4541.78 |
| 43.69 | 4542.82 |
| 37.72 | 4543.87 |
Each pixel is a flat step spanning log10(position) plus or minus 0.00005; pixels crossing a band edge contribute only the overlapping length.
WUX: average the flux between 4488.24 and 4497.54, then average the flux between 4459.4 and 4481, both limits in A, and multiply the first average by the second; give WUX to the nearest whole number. 1414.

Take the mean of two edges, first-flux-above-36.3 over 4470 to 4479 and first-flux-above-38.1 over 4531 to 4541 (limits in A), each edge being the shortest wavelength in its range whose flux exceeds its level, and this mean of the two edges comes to 4503.9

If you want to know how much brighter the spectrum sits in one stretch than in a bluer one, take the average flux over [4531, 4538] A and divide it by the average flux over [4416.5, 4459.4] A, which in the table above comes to 0.96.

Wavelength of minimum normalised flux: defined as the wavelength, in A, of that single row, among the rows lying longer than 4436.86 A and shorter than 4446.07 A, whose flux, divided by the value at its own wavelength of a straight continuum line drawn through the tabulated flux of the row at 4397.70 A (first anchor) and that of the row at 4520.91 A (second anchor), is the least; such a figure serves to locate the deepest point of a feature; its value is 4443.51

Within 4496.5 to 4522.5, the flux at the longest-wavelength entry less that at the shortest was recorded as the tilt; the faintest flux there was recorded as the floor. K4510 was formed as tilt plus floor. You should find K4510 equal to 39.4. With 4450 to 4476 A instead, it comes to 33.2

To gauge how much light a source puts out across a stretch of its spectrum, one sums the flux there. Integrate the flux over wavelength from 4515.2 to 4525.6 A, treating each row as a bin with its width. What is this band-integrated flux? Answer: 410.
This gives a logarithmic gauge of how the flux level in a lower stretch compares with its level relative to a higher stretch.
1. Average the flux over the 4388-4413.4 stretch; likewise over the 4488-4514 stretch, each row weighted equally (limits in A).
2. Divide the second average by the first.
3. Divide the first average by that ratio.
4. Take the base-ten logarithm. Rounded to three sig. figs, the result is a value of 1.53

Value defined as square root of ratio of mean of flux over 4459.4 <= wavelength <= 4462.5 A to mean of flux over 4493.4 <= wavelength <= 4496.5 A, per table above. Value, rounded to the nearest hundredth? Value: 0.98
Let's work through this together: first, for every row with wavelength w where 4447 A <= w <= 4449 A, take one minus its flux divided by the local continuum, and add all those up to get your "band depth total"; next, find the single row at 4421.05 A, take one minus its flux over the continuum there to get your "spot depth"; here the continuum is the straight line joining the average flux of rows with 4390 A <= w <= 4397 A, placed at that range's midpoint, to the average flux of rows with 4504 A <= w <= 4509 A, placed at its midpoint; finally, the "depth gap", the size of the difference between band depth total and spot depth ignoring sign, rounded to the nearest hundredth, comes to 0.14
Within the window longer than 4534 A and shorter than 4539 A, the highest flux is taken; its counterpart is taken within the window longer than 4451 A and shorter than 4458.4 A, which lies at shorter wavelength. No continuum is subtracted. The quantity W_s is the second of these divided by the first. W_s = 1.062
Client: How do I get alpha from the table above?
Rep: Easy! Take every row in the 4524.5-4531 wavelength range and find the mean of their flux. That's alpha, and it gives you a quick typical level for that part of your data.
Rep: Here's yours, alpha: 35.9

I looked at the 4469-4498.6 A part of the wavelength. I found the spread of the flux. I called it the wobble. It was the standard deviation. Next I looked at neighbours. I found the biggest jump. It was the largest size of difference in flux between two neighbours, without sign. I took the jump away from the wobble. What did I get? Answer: -4.0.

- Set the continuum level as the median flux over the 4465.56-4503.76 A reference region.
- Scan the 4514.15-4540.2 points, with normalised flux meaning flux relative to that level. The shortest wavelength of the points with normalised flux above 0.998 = 4517.79 A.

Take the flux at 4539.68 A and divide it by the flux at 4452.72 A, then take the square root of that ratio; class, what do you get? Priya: 0.99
